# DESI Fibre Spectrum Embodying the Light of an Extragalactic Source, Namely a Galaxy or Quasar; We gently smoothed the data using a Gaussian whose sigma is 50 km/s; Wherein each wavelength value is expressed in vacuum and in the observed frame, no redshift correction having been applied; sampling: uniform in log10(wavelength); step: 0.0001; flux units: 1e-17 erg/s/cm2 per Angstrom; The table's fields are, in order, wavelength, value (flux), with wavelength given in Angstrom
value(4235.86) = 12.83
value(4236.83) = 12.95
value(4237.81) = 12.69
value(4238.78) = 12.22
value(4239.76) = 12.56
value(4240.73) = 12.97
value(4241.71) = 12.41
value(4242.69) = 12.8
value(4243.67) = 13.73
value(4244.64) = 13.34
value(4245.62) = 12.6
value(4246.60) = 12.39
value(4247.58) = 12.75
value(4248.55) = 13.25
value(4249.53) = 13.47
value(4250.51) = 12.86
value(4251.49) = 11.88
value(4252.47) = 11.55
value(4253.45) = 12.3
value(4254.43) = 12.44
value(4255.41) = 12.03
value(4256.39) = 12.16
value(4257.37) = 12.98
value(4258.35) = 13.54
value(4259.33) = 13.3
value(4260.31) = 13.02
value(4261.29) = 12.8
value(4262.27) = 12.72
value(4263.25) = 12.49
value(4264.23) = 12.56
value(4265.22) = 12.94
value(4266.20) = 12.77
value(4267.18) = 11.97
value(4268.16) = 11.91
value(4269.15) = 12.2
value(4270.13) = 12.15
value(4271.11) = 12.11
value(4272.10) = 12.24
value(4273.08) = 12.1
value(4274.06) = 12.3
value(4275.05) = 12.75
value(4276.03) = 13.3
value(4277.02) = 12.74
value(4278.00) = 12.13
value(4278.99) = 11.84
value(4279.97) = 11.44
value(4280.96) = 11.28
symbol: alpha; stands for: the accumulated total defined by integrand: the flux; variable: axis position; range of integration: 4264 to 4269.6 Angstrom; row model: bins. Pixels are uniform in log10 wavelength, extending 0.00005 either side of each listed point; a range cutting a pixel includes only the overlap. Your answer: 69.3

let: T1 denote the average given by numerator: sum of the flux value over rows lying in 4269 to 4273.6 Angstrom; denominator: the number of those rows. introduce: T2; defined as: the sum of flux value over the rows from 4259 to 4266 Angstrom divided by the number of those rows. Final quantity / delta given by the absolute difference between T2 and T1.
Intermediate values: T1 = 12.2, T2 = 12.8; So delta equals 0.7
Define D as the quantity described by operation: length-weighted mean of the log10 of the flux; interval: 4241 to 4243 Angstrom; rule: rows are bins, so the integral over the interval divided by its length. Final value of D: 1.10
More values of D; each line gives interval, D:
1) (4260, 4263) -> 1.11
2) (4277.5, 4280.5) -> 1.07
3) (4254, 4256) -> 1.09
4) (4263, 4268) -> 1.10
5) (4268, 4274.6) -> 1.08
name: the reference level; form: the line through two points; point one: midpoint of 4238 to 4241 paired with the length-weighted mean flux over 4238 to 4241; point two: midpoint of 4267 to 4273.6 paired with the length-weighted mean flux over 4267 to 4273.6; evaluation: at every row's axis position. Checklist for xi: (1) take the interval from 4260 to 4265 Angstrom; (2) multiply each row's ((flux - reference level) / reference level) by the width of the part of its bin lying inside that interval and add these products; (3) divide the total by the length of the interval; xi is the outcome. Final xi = 0.04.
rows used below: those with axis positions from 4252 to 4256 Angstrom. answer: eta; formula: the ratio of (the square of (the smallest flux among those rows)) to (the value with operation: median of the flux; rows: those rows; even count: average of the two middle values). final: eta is 11.0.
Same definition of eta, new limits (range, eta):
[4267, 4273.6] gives 11.7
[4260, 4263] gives 12.6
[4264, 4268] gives 11.3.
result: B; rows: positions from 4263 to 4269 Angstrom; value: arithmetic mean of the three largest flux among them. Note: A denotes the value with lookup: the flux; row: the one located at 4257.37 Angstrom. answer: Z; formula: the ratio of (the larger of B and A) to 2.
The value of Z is 6.49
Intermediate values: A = 12.98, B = 12.8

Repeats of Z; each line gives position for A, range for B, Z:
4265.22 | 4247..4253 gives 6.60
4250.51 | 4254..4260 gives 6.64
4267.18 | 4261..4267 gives 6.42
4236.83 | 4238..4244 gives 6.58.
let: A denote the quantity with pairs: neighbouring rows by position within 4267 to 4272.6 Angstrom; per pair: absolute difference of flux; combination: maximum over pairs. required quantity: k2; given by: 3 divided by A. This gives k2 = 10.3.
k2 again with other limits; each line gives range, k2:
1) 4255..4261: 3.7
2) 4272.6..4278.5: 4.9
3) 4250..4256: 3.1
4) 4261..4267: 7.9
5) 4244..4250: 4.1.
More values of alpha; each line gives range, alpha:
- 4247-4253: 75.7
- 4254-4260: 76.5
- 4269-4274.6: 68.3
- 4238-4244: 76.5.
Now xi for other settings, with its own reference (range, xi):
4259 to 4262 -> 0.06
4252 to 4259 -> 0.01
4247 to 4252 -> 0.03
